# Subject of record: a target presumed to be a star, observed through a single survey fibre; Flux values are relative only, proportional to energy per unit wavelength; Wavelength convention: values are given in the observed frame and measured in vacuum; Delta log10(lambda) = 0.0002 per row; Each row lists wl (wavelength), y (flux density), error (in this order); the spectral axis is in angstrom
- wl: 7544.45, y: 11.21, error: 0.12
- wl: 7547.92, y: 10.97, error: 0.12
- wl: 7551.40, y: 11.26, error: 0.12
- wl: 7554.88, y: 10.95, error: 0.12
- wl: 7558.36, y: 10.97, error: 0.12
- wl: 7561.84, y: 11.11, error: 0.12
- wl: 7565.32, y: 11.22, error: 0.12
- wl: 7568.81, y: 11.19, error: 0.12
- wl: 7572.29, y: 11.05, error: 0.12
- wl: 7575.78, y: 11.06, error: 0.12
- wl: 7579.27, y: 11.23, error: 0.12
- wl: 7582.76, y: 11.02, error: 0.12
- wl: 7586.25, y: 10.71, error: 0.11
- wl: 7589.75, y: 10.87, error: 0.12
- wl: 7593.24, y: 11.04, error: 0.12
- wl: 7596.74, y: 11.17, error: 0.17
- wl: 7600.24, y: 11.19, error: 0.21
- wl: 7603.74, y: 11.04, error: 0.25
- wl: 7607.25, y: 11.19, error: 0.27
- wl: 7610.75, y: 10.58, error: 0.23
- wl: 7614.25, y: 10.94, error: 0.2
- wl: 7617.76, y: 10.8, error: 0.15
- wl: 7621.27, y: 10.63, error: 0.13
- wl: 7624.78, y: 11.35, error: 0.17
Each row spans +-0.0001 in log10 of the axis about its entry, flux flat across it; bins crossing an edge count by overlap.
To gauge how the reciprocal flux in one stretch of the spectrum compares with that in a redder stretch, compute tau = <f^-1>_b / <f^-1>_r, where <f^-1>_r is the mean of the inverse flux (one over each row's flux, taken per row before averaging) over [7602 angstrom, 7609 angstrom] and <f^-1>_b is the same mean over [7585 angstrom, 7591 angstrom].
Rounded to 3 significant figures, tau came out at 1.03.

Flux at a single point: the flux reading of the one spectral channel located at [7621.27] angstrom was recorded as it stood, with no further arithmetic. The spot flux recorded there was 10.63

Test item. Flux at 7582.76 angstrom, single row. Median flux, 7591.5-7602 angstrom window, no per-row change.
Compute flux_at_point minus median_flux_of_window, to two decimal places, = -0.15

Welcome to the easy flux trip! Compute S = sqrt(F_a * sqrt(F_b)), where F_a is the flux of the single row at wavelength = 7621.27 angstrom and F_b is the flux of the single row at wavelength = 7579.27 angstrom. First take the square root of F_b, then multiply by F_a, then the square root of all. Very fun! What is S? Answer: 5.968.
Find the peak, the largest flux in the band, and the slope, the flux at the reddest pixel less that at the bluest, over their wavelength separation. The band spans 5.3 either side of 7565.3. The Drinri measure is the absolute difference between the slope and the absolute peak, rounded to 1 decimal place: 11.2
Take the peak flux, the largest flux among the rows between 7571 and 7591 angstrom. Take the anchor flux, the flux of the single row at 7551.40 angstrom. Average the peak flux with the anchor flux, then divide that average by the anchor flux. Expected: 1.00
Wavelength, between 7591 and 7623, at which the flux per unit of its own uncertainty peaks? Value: 7593.24 angstrom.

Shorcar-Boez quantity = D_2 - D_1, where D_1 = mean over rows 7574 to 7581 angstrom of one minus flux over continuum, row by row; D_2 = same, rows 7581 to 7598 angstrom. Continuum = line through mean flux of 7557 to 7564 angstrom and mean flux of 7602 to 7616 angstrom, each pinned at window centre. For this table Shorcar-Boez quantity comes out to 0.0143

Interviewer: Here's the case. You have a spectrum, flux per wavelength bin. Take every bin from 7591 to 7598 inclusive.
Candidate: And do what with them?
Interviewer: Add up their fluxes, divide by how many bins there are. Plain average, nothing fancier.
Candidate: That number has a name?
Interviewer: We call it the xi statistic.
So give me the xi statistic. 11.1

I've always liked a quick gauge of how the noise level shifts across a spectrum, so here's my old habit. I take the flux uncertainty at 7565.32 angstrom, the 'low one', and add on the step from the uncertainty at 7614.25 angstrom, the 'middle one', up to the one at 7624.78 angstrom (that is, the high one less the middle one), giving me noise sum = 0.090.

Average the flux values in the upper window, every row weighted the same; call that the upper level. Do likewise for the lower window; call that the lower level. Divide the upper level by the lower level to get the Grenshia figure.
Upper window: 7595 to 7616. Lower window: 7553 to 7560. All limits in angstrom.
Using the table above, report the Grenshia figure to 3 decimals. 1.005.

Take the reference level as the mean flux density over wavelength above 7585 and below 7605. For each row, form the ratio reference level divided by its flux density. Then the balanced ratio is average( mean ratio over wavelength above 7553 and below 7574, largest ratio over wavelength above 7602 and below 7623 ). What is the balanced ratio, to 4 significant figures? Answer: 1.017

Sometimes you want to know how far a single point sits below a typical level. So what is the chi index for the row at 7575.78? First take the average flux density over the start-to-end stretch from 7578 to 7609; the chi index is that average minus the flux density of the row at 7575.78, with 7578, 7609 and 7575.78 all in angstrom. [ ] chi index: -0.01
